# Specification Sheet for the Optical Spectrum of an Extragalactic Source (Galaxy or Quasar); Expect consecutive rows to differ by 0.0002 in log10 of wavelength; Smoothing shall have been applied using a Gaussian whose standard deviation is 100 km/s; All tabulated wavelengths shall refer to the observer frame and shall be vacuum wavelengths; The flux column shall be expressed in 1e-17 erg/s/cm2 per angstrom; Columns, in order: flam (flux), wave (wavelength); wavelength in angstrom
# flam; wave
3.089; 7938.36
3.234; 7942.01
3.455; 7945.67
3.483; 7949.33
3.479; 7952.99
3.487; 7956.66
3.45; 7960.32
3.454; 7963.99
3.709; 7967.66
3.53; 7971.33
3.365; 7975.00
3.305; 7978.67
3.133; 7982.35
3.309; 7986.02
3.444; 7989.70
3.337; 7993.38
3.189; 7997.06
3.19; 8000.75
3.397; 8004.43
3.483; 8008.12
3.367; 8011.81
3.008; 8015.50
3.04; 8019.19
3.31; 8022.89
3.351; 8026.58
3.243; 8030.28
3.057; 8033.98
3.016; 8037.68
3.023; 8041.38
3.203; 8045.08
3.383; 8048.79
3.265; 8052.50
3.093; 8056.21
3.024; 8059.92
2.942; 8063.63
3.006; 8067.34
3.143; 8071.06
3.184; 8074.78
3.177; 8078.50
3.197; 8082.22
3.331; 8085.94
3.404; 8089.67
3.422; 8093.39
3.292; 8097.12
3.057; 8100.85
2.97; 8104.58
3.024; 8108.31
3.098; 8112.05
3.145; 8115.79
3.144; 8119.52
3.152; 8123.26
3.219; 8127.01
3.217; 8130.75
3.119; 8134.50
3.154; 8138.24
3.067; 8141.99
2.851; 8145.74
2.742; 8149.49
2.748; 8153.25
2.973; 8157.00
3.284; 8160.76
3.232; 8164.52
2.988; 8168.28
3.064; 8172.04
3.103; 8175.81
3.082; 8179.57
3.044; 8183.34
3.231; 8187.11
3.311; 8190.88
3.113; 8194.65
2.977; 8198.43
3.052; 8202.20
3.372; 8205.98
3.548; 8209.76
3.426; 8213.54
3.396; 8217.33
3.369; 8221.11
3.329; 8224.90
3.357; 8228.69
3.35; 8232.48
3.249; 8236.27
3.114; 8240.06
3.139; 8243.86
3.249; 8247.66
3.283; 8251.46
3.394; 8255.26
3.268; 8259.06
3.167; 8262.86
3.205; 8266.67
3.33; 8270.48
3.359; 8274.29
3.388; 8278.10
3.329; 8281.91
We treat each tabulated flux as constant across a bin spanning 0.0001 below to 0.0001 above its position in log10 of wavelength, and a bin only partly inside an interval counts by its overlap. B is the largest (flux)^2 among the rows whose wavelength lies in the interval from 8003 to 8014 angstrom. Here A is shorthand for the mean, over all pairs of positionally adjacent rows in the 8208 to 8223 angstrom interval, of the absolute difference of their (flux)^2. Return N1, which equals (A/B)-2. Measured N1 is -1.97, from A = 0.41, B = 12.1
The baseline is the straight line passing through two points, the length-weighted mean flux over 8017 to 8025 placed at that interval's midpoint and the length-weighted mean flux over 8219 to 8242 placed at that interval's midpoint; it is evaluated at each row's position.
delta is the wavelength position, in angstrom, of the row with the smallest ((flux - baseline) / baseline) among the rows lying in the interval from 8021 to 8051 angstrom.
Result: 8037.68 angstrom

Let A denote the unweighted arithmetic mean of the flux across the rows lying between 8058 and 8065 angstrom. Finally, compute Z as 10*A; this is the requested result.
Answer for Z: 30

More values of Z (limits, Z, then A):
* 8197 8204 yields 30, 3.01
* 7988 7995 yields 34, 3.39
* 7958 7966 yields 35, 3.45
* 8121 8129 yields 32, 3.19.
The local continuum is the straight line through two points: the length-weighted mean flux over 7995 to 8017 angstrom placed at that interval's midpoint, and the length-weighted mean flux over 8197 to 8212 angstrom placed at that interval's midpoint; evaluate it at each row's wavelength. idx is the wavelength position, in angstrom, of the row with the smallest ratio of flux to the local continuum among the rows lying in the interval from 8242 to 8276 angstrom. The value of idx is 8243.86 angstrom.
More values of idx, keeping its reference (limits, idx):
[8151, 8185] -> 8153.25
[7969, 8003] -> 7982.35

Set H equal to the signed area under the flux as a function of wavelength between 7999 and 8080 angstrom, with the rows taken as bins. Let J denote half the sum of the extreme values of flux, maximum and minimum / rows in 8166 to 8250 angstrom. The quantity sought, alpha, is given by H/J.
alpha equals 78.9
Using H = 257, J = 3.26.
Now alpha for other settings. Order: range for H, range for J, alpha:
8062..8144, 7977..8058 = 79.8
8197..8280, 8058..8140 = 85.8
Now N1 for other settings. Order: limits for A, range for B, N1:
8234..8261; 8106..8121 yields -1.94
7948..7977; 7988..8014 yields -1.95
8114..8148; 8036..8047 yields -1.96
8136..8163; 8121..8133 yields -1.91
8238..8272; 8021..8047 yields -1.95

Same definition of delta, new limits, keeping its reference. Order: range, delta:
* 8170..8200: 8198.43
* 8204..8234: 8224.90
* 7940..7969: 7942.01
